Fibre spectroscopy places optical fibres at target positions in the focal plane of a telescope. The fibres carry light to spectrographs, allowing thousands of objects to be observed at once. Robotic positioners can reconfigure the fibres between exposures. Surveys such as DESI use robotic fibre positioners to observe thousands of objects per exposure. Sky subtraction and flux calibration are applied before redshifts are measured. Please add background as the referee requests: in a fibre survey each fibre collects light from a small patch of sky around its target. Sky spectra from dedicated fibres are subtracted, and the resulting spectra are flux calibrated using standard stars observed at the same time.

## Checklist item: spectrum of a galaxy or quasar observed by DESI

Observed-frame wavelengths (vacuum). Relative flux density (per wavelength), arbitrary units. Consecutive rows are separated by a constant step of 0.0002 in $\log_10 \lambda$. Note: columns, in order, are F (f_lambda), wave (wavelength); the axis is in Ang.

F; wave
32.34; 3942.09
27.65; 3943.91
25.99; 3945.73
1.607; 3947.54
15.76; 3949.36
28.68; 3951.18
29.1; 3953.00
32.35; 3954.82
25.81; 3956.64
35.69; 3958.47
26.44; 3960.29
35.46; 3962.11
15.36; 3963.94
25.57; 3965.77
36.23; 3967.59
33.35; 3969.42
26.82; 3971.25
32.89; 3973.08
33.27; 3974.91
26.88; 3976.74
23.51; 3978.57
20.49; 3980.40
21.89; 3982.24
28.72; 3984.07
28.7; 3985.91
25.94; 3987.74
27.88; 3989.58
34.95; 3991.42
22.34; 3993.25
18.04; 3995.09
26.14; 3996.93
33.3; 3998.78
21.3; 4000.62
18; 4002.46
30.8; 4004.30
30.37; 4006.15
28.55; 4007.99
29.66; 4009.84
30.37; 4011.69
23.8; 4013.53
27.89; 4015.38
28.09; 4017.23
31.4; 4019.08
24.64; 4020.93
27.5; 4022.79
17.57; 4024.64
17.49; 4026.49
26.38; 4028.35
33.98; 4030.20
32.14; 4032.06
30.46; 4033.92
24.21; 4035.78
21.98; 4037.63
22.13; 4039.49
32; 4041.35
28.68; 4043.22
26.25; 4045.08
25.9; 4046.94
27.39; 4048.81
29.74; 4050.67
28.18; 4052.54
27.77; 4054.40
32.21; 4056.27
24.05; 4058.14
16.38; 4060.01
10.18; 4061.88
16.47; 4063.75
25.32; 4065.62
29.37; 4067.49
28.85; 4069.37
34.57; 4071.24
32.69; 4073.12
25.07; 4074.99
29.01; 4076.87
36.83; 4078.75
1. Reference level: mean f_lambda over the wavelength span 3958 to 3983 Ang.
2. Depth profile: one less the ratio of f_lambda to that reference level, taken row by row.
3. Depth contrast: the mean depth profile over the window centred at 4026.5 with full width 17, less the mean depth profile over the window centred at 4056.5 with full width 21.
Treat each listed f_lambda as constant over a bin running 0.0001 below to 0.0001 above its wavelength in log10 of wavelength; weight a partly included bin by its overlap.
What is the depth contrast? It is -0.10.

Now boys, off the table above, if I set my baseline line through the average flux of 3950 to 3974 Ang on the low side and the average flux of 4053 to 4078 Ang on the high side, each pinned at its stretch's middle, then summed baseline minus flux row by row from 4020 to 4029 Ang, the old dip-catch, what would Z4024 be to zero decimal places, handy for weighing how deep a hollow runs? 22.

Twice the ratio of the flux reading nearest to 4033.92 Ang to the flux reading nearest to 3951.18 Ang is 2.12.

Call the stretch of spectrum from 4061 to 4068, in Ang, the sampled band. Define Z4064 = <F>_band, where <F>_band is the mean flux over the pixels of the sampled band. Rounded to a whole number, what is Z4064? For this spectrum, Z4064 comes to 20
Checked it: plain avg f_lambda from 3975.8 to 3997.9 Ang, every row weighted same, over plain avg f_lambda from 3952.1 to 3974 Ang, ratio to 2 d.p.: 0.86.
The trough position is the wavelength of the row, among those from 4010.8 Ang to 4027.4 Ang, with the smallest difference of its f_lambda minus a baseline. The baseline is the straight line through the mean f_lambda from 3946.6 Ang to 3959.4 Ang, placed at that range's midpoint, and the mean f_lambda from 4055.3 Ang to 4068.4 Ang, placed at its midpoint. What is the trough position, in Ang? 4026.49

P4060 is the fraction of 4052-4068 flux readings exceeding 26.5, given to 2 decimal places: 0.44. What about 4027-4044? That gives 0.56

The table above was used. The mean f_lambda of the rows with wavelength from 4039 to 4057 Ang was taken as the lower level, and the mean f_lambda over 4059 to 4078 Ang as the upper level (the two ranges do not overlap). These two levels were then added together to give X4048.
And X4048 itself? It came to 53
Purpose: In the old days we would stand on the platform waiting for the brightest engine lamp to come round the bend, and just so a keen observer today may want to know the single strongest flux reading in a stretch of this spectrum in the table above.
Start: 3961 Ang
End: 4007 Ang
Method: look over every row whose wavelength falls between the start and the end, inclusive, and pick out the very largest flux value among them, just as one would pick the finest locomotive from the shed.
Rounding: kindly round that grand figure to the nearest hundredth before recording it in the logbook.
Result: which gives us 36.23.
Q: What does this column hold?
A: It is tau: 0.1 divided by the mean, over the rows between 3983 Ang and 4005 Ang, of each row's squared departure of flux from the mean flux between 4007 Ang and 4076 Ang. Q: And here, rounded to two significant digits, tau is 0.0036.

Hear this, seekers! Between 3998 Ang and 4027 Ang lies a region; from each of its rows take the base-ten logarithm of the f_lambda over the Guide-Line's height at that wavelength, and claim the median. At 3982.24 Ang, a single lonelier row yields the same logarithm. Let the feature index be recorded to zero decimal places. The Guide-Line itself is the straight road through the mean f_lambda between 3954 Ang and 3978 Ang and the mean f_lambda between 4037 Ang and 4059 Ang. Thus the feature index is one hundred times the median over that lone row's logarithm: 2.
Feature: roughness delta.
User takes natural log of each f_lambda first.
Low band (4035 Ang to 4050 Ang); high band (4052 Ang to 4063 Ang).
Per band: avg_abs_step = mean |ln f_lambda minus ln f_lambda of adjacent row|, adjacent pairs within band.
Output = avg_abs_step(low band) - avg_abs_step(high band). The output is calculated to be -0.16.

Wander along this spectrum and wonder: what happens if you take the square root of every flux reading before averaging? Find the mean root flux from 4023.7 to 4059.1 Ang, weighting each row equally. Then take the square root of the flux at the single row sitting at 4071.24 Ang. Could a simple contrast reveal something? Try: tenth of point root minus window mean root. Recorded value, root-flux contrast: -4.57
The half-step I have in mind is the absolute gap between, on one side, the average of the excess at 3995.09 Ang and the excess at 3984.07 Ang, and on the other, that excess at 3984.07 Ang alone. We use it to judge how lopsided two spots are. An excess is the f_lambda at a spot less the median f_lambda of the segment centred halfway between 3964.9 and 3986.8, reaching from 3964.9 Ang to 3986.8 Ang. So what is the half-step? 5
